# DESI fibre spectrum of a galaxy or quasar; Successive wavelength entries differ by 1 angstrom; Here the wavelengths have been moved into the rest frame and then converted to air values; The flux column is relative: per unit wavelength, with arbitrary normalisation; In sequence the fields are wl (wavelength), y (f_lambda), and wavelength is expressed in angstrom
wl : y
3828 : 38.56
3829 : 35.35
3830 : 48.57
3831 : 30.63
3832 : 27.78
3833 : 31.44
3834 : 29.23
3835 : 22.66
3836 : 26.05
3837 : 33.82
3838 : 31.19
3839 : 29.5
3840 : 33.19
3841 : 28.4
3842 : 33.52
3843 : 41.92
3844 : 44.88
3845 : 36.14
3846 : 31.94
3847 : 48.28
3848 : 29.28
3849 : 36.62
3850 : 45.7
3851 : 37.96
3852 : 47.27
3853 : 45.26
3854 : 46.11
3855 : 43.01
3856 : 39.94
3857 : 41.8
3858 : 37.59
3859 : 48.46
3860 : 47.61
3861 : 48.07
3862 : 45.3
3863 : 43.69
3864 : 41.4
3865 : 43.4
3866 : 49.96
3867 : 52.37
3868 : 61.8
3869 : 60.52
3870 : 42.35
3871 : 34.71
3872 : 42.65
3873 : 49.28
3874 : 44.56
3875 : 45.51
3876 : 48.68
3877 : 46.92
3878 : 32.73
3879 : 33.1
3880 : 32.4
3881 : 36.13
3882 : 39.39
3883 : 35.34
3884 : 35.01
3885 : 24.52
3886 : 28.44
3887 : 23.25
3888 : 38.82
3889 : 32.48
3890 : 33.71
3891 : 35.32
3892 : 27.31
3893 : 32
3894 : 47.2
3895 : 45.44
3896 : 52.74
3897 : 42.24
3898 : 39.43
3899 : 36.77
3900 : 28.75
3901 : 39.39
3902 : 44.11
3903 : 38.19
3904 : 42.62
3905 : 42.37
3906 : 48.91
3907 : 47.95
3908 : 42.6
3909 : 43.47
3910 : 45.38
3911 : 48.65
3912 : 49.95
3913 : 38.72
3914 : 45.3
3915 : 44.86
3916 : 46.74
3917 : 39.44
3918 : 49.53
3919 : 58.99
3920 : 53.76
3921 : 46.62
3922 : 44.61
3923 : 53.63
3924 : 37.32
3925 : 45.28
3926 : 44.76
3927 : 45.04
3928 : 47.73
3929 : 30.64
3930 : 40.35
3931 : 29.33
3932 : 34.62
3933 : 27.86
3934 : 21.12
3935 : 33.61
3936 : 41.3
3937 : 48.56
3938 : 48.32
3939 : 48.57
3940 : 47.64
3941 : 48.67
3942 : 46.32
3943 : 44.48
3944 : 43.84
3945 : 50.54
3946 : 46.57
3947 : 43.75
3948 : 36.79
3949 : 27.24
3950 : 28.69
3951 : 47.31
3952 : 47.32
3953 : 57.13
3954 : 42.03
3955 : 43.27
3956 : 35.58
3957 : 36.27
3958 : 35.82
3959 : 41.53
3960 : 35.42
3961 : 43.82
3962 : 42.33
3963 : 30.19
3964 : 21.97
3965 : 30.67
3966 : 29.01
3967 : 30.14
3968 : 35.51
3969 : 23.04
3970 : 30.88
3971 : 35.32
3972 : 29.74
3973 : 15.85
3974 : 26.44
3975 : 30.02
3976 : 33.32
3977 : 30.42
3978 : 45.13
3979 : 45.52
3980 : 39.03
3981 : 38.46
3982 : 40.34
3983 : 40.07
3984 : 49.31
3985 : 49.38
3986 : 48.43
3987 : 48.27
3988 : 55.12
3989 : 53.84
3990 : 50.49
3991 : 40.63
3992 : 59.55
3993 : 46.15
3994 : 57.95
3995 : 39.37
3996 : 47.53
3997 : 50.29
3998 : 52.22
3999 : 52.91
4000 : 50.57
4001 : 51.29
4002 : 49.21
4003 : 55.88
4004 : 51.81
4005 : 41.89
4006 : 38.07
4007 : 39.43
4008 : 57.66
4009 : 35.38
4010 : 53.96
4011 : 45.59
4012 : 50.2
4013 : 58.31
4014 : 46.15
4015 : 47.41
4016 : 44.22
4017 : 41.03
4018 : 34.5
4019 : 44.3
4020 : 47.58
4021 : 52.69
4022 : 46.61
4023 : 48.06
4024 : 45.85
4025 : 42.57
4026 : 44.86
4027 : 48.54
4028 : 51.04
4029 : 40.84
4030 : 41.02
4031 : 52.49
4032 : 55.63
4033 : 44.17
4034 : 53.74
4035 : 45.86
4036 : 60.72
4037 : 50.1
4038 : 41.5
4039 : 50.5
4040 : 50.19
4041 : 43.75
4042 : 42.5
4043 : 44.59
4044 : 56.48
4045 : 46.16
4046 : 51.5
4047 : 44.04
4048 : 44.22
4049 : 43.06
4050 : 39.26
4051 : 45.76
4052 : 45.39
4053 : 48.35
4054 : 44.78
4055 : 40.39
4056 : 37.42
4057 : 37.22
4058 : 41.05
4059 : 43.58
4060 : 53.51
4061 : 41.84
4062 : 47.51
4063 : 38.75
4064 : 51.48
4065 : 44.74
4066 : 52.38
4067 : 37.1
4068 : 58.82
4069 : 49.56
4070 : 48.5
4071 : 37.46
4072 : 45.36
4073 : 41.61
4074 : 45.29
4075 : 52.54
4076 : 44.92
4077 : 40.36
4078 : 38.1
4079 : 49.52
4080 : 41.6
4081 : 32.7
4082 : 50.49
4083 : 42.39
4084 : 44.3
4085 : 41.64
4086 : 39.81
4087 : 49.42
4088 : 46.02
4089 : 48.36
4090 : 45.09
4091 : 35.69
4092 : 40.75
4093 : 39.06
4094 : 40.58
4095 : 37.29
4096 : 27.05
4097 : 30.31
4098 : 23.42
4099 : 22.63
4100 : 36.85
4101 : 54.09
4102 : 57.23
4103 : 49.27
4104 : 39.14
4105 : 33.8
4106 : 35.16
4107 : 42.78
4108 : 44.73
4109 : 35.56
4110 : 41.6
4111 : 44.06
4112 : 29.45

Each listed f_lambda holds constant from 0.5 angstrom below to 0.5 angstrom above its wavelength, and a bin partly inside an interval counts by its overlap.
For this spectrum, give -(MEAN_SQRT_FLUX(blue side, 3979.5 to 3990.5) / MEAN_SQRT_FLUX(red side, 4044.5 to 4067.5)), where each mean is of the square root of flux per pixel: -1.02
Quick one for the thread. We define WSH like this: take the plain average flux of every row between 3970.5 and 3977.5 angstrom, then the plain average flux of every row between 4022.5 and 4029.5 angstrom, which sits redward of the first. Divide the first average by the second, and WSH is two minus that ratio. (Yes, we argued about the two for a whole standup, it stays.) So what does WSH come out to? 1.37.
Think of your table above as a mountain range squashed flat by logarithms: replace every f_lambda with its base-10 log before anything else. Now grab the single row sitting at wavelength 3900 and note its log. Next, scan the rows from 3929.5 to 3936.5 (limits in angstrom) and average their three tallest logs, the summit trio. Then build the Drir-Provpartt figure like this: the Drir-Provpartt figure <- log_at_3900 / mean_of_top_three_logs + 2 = 2.92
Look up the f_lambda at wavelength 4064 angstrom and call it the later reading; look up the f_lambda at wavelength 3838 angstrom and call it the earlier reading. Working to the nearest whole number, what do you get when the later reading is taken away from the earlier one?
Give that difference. -20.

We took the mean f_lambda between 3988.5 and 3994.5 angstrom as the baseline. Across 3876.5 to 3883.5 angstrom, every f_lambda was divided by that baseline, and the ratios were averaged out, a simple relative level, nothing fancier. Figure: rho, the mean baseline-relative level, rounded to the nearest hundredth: 0.71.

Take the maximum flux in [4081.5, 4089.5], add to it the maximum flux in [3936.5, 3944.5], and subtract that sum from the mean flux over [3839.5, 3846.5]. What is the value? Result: -63.4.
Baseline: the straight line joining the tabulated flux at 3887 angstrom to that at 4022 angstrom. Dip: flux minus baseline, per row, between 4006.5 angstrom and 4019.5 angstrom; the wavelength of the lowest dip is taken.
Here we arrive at 4018 angstrom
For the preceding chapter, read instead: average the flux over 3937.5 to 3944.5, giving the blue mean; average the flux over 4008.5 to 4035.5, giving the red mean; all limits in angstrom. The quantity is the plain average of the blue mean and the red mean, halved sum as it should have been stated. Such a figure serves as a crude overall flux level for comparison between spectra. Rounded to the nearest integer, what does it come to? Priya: 47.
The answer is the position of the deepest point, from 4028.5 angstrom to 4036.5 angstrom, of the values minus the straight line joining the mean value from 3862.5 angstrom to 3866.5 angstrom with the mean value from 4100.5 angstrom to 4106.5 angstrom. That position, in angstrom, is 4029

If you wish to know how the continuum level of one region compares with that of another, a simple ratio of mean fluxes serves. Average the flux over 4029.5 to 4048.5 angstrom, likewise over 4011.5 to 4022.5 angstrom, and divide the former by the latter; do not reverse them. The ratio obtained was 1.04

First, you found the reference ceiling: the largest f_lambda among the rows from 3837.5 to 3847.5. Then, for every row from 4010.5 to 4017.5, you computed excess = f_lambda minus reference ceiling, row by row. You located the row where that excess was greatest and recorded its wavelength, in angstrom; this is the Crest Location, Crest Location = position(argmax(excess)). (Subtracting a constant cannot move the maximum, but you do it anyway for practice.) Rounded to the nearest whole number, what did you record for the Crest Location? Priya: 4013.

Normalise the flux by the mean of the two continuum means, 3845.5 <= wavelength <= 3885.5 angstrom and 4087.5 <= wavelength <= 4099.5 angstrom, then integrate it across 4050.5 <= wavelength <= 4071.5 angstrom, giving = 24.0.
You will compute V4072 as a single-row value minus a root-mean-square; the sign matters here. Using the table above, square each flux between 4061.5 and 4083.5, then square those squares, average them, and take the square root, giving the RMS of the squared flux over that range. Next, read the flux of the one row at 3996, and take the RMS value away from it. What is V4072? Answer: -2096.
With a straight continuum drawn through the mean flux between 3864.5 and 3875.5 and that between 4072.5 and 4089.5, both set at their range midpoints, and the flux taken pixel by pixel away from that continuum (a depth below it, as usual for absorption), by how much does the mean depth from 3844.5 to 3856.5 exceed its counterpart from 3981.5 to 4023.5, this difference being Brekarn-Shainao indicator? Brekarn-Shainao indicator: 10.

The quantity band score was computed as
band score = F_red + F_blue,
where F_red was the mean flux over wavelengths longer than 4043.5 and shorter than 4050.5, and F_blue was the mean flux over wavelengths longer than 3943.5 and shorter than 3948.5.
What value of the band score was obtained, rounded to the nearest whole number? 91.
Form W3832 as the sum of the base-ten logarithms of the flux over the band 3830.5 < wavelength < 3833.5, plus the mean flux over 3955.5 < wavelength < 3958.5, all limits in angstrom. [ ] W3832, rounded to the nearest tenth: 40.3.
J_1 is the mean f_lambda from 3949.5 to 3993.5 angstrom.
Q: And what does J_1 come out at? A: 39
